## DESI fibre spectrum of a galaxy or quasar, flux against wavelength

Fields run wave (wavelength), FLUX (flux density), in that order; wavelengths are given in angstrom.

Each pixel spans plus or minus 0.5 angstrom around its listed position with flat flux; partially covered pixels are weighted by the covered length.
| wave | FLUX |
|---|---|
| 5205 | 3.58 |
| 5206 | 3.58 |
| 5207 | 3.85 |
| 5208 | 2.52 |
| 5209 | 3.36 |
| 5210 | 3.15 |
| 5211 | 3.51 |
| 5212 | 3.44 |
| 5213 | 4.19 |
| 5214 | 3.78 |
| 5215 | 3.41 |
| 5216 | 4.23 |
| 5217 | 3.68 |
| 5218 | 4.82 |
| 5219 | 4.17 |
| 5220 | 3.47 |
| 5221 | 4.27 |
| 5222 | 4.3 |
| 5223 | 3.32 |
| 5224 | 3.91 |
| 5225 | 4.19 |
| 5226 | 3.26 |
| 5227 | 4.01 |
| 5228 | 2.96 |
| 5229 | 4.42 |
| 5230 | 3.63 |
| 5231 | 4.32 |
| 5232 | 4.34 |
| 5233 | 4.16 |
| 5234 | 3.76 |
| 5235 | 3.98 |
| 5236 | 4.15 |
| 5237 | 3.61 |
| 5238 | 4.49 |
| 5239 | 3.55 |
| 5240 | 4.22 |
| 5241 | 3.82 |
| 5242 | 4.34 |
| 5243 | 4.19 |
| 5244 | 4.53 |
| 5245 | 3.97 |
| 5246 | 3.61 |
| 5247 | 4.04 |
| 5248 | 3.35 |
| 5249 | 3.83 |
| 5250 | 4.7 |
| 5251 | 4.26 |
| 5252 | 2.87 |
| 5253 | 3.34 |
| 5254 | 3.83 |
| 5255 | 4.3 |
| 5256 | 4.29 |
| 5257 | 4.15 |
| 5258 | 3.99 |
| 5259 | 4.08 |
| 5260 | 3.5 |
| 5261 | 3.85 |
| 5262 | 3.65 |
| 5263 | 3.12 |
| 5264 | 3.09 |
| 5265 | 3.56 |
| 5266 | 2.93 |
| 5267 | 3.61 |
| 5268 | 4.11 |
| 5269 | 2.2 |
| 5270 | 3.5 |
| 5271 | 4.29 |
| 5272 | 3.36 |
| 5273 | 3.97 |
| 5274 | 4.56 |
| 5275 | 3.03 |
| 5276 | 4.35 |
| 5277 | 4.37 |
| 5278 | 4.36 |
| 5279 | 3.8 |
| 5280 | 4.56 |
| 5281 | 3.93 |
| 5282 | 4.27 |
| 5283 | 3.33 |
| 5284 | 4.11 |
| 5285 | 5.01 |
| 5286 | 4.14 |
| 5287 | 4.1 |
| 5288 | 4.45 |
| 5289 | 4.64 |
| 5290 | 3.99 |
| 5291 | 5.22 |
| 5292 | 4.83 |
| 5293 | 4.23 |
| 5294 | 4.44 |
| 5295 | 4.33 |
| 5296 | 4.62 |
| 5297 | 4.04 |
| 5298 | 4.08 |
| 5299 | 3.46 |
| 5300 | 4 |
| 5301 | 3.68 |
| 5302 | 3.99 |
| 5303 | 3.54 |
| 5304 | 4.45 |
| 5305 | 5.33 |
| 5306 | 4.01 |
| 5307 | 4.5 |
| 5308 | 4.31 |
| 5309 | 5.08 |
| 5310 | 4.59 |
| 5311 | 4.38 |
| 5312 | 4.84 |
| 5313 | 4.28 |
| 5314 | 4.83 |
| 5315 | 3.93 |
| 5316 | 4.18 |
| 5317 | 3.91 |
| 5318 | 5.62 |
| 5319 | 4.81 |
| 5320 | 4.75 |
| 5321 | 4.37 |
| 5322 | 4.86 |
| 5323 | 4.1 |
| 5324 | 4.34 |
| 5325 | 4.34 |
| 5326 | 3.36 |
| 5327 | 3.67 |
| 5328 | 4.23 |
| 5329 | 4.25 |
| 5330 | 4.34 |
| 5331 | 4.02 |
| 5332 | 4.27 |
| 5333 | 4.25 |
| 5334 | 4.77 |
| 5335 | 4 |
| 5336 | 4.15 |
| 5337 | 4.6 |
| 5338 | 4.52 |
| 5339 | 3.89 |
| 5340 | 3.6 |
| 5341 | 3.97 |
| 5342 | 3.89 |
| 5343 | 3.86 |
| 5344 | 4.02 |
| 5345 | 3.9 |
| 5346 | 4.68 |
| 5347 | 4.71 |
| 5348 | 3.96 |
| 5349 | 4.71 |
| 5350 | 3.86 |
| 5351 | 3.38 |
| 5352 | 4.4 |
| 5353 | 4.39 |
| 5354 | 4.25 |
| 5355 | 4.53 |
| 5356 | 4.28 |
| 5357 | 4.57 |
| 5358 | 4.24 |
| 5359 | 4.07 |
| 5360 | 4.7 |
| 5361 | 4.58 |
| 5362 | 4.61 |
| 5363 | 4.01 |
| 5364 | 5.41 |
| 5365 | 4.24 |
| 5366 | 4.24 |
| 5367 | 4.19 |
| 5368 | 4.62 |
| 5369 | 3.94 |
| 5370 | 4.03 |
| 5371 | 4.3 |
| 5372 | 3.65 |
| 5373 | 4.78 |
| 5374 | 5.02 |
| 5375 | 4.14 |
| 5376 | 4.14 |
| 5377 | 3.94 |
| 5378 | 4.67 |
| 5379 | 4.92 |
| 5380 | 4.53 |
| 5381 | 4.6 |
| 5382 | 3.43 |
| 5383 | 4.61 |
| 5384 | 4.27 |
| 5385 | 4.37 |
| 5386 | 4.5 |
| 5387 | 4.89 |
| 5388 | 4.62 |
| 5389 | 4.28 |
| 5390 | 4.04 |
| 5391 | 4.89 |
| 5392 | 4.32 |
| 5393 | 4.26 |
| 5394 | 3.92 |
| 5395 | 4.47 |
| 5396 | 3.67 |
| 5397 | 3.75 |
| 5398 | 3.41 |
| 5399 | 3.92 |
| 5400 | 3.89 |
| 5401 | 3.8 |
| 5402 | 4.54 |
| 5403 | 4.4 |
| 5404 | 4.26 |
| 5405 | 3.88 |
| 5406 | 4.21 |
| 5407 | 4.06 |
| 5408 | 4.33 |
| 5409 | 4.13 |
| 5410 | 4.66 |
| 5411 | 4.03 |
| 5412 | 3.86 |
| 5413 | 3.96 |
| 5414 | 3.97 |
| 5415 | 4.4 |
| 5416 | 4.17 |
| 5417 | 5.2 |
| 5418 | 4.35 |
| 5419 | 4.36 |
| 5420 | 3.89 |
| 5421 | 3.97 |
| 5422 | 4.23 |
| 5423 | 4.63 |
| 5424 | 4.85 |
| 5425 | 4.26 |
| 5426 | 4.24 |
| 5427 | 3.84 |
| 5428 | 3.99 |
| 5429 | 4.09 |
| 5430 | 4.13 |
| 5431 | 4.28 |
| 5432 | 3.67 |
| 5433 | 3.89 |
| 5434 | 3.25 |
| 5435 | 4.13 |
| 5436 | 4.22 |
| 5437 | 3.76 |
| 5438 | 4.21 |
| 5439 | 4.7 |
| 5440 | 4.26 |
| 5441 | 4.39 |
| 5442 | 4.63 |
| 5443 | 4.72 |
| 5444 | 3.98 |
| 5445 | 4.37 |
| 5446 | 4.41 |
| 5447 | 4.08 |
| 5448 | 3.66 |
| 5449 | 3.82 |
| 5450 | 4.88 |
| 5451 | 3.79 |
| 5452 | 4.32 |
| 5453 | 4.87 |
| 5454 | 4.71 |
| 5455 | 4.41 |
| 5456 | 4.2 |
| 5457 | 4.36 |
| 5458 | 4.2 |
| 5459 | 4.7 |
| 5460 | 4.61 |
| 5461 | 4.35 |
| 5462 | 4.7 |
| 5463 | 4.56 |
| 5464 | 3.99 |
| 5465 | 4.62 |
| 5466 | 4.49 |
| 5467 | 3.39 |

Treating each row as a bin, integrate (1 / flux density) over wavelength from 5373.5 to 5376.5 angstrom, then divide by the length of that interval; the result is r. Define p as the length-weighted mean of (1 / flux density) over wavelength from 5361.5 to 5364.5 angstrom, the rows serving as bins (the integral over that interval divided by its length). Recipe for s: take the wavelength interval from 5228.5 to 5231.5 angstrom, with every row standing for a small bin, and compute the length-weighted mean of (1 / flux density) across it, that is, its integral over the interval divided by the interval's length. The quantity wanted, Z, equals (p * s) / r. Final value 0.233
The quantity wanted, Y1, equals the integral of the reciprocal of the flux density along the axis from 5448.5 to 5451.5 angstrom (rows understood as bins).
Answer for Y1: 0.73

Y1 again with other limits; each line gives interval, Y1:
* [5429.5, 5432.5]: 0.75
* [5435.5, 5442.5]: 1.63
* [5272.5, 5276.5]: 1.03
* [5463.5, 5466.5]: 0.69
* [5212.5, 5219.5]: 1.75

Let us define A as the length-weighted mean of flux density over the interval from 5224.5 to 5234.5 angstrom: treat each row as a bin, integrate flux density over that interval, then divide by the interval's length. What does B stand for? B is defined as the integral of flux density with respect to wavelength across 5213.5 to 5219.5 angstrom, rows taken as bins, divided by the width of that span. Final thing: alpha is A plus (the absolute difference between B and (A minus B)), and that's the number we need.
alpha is 8.03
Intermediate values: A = 3.9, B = 4.0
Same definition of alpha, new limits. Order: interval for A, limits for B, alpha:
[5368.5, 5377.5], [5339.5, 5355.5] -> 8.26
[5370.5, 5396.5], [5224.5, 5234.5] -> 7.81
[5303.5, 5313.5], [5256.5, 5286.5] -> 7.65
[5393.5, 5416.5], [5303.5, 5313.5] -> 9.15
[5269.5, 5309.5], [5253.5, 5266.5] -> 7.44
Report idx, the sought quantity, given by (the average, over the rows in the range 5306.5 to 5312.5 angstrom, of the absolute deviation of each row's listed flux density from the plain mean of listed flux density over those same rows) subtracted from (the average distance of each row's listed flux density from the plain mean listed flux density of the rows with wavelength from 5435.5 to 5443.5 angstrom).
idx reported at 0.02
